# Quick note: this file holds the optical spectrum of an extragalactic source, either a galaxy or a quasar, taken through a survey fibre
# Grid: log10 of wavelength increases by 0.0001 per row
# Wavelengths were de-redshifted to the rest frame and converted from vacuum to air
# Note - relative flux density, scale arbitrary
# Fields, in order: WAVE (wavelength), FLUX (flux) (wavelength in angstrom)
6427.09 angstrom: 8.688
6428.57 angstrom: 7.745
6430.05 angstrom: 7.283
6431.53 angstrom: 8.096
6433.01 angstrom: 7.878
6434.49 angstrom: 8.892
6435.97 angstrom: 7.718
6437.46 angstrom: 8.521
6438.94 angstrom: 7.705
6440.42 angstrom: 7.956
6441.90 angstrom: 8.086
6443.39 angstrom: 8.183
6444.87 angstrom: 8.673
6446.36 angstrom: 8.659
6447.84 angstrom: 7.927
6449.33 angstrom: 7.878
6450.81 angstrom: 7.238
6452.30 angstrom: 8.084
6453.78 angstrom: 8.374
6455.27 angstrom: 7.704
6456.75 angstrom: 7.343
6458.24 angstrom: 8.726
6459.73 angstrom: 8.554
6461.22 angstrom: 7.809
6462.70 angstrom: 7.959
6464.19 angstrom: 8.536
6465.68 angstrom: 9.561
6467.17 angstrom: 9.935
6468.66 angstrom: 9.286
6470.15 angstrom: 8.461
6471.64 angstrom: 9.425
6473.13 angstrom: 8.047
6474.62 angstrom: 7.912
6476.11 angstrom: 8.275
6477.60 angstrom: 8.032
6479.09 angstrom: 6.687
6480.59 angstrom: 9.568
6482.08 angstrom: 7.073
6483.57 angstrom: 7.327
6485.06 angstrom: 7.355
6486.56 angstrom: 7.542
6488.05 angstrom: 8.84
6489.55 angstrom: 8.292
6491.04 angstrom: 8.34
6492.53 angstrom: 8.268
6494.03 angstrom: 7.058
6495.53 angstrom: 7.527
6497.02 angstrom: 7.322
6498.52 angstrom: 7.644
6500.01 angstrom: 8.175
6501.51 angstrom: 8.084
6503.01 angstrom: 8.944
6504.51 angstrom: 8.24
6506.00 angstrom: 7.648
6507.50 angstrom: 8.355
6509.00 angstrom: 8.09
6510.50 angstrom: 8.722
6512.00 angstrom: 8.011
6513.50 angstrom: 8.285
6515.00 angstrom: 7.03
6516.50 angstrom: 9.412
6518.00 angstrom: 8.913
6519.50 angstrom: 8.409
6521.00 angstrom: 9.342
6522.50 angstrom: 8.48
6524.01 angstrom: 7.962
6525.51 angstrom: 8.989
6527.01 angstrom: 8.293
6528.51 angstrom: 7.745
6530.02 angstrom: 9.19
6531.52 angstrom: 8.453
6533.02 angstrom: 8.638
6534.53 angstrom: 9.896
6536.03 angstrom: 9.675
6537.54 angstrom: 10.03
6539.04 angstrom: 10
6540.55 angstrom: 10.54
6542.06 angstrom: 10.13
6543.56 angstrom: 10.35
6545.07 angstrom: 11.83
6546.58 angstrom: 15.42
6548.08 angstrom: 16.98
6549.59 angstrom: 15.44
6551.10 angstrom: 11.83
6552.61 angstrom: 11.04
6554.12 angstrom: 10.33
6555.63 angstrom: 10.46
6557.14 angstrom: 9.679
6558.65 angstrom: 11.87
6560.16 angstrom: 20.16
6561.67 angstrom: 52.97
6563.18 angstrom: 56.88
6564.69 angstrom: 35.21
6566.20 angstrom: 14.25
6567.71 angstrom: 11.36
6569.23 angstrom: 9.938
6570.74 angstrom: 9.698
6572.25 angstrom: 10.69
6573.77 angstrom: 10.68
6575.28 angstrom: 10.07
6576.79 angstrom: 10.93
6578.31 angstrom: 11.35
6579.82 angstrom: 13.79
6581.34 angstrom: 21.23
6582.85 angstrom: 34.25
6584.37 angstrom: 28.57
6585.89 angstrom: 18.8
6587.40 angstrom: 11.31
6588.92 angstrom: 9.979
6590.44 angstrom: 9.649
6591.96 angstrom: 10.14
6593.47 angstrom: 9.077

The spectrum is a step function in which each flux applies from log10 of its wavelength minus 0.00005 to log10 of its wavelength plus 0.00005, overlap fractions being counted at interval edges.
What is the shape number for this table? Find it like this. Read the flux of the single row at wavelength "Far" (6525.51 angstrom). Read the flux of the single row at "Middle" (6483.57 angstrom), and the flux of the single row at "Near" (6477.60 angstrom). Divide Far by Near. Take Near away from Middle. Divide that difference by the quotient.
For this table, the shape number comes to -0.63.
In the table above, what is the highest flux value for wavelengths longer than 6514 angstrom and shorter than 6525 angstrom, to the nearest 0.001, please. 9.412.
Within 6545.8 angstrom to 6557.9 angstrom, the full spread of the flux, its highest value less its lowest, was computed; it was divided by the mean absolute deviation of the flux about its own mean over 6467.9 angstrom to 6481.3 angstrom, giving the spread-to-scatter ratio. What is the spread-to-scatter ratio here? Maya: 11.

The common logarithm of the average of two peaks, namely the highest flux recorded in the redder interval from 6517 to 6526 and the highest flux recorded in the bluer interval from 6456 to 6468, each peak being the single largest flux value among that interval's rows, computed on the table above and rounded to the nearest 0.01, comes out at 0.98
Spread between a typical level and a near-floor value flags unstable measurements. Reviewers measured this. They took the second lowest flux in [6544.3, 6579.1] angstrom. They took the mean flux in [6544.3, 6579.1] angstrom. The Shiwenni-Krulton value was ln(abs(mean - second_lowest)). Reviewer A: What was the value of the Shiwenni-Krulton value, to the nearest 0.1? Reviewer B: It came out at 2.0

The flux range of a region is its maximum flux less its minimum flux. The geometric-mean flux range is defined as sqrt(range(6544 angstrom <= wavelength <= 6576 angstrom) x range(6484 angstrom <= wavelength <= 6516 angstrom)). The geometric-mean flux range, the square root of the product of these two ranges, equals 10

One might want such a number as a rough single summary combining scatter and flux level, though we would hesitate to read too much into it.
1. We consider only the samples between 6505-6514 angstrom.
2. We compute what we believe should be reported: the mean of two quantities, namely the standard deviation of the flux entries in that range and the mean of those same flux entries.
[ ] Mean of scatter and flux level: 4.3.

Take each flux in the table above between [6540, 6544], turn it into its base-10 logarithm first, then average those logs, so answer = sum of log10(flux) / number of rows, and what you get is 1.01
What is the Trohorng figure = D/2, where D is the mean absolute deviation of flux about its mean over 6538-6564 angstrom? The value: 4.58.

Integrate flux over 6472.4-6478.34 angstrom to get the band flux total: 48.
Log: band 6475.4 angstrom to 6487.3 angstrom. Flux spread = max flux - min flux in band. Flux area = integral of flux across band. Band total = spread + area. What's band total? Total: 95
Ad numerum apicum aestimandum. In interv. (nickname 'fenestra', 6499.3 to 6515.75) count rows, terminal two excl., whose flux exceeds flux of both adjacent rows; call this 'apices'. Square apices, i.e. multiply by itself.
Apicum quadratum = 16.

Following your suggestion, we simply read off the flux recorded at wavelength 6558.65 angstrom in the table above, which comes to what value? 11.87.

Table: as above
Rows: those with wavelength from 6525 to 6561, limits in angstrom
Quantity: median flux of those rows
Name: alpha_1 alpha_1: 10.2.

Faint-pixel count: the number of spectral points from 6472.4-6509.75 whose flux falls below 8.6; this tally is 22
